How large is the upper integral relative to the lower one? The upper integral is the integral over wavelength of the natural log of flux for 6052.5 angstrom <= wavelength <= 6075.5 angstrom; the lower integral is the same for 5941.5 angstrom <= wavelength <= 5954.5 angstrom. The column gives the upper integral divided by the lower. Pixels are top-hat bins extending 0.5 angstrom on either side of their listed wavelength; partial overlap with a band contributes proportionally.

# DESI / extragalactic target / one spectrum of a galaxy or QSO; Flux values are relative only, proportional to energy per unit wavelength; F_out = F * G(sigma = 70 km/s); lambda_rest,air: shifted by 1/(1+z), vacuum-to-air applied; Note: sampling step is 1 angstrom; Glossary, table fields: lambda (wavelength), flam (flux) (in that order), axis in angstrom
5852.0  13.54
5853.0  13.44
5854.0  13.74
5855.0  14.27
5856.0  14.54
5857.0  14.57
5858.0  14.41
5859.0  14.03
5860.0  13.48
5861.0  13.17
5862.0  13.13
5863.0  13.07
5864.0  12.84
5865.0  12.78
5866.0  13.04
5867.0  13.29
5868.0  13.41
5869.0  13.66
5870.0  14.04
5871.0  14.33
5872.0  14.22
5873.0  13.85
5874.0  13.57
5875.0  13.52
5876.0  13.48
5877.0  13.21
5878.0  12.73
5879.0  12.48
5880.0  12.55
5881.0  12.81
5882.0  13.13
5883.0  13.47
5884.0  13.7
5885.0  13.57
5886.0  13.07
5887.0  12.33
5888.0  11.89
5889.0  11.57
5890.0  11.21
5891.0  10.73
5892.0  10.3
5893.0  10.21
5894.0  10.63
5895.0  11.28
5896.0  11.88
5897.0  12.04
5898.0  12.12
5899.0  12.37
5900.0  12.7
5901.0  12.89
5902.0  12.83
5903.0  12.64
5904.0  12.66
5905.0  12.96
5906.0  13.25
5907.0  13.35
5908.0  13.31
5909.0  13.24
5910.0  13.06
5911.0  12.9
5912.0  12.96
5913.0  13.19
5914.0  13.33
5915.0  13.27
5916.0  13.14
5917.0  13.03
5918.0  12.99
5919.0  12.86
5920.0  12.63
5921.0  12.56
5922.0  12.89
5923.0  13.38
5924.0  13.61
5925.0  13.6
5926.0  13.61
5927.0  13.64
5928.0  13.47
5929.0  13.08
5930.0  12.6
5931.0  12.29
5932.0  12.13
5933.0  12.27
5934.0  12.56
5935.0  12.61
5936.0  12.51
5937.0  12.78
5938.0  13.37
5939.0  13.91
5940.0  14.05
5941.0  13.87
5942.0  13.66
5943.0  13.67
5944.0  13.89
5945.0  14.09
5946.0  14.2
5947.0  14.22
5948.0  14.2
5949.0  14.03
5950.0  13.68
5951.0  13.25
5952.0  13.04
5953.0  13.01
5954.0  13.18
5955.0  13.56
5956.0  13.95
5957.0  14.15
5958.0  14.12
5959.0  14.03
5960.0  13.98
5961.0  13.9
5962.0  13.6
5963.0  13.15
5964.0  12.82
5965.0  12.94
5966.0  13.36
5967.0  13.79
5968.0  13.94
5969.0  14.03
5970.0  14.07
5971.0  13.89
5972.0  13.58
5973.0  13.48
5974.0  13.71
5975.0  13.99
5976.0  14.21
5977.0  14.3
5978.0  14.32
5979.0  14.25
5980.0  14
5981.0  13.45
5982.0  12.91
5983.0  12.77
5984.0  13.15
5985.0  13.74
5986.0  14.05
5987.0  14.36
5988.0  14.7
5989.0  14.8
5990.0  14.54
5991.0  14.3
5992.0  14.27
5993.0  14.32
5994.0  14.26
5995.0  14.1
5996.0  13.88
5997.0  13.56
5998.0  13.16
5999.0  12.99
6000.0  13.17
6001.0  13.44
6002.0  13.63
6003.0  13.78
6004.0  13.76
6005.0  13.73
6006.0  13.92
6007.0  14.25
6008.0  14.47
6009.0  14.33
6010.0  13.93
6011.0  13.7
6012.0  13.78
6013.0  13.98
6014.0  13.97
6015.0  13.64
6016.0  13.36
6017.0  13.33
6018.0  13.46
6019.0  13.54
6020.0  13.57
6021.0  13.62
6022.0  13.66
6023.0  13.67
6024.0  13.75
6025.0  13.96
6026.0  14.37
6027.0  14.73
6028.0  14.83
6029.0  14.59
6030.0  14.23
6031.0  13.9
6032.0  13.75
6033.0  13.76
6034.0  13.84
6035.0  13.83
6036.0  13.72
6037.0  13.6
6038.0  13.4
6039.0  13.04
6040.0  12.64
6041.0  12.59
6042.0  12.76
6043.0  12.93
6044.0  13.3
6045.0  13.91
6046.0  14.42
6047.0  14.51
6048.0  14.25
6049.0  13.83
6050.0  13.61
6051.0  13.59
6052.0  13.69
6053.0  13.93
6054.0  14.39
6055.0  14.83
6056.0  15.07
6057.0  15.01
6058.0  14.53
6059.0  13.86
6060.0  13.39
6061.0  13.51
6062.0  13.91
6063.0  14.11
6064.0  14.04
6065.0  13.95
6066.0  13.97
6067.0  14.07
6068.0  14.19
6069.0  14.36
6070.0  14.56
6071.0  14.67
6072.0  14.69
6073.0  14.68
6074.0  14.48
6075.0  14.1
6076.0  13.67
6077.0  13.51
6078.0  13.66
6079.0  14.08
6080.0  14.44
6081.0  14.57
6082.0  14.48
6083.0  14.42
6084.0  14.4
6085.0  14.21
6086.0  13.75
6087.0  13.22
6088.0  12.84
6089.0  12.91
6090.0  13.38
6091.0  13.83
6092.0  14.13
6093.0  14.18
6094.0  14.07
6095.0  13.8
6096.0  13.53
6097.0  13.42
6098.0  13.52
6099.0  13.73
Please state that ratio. 1.8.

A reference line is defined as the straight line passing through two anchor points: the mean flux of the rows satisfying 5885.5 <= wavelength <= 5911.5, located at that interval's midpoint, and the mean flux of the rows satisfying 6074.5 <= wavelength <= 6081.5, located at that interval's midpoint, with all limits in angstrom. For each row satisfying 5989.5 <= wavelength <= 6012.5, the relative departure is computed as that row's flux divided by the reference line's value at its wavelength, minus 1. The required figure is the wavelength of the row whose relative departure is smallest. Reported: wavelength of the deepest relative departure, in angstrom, 5999.0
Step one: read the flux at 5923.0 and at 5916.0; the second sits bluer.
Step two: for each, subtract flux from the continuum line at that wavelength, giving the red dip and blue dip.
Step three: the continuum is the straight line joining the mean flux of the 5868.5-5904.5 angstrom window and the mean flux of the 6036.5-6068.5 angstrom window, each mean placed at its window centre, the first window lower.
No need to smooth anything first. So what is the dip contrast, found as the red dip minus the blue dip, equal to -0.2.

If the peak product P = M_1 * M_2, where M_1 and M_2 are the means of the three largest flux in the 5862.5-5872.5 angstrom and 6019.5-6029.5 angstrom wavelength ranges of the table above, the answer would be 209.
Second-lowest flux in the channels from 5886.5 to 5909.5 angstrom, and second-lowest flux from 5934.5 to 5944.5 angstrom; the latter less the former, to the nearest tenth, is 2.3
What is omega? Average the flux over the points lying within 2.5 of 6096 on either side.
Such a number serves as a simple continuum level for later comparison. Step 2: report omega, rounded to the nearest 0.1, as 13.7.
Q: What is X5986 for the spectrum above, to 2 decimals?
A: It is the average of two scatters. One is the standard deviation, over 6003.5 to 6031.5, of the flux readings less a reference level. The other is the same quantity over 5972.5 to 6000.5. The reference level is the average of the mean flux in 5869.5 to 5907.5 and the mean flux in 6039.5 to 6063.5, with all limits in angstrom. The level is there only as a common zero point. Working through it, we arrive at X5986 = 0.48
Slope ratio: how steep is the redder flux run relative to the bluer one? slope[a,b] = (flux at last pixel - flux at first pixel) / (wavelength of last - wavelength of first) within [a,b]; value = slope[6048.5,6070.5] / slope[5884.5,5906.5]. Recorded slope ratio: -2.3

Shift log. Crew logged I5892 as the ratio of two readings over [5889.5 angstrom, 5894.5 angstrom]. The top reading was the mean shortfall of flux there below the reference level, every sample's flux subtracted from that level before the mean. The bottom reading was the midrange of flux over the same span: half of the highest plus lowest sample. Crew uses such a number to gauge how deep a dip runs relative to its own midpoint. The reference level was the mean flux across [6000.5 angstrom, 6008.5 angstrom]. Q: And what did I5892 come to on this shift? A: 0.30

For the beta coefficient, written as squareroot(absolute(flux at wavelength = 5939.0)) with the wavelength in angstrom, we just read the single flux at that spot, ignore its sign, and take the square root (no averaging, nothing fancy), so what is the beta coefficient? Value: 3.73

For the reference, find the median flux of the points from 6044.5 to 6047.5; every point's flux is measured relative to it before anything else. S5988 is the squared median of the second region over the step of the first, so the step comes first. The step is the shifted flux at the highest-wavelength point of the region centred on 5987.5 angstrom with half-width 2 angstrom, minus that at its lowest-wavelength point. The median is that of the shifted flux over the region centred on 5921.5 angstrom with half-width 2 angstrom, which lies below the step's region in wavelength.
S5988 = 4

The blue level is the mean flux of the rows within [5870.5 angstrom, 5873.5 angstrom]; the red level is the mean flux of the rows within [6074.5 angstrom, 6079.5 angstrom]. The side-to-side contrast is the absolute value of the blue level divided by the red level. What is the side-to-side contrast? 1.02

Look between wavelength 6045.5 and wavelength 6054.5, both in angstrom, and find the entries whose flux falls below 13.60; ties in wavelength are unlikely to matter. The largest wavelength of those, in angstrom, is 6051.0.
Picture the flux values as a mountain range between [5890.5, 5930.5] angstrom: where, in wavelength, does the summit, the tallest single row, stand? 5927.0 angstrom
